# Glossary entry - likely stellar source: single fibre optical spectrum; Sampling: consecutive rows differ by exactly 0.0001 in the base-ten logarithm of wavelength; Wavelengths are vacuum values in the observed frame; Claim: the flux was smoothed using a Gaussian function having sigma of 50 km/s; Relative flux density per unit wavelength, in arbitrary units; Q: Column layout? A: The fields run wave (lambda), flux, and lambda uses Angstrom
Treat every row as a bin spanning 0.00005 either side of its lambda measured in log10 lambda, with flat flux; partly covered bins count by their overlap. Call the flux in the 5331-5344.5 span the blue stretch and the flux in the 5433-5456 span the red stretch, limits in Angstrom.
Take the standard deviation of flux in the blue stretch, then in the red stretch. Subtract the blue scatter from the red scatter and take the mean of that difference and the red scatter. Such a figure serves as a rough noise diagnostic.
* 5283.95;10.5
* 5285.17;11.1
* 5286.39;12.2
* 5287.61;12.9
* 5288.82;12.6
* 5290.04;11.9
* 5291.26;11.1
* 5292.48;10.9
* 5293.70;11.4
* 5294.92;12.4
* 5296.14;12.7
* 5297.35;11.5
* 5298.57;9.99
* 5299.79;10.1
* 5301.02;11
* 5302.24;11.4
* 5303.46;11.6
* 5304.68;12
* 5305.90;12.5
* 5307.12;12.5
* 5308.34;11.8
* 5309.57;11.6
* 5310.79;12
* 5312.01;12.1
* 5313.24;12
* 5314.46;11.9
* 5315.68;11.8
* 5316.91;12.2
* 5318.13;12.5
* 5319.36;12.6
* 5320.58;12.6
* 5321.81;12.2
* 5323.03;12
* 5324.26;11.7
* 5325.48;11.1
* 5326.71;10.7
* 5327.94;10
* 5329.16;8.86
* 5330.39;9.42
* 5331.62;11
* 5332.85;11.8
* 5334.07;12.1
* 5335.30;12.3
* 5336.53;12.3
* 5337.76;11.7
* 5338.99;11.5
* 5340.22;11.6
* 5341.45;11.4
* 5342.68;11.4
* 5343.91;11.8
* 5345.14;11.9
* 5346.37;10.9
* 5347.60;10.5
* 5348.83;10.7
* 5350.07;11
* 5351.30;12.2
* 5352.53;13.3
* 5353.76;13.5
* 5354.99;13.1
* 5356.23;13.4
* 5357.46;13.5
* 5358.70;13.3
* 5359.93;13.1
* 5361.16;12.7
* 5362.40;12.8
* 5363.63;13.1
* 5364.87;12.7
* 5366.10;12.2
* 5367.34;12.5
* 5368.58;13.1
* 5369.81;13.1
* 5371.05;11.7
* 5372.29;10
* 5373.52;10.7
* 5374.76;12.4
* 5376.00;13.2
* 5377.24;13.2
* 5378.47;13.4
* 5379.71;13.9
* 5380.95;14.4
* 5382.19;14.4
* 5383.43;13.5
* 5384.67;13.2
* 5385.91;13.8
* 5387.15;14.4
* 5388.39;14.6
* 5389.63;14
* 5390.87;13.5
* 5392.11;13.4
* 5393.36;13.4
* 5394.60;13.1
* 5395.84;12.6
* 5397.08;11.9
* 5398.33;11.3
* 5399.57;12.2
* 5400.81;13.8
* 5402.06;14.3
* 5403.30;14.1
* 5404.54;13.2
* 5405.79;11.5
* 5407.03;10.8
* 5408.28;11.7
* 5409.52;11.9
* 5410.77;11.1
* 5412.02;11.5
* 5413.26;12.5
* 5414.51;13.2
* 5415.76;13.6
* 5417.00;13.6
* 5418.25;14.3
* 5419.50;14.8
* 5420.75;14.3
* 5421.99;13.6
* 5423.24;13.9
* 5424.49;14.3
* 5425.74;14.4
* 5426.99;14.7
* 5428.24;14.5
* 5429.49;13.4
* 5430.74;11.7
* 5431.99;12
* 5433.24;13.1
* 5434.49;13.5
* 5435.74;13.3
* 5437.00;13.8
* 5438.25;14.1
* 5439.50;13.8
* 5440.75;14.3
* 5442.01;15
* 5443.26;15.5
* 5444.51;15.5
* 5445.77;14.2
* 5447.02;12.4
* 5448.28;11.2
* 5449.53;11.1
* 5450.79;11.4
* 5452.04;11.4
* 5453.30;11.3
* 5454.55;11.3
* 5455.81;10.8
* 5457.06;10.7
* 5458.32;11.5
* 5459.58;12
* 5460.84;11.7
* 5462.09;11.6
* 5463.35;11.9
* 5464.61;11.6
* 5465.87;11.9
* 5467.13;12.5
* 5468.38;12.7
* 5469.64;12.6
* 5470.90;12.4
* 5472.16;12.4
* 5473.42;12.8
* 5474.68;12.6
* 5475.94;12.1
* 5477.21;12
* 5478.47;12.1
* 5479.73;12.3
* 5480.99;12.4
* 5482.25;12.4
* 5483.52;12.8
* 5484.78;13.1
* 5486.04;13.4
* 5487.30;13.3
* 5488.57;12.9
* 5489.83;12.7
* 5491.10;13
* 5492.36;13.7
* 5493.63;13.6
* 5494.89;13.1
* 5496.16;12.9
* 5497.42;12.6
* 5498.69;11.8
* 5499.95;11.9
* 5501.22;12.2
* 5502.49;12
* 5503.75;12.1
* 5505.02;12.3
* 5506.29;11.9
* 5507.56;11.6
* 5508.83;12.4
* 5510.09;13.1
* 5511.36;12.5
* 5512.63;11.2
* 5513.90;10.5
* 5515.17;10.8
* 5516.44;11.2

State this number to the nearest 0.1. 1.4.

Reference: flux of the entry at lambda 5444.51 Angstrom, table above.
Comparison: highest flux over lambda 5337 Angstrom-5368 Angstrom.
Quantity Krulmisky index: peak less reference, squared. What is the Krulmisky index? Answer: 4.0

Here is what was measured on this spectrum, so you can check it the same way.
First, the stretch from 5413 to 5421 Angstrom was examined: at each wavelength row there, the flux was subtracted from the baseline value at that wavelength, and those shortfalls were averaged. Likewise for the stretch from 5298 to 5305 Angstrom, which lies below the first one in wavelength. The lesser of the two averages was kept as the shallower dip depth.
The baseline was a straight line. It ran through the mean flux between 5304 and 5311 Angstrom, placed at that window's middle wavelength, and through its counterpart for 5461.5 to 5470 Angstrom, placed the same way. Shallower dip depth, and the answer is -1.7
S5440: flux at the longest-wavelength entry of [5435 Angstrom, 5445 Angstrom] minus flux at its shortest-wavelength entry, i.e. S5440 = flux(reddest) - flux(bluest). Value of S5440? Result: 2.2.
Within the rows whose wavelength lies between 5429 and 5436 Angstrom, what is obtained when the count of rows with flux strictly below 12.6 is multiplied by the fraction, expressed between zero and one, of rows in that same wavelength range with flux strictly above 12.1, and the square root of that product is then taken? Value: 1.2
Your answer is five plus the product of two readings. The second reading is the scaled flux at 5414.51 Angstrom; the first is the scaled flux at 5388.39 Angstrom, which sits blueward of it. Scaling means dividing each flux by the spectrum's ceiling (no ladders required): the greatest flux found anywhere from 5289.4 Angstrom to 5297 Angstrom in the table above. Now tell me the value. 6.19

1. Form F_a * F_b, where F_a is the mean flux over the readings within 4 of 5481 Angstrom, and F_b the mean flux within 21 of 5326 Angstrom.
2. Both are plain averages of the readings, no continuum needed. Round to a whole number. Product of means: 145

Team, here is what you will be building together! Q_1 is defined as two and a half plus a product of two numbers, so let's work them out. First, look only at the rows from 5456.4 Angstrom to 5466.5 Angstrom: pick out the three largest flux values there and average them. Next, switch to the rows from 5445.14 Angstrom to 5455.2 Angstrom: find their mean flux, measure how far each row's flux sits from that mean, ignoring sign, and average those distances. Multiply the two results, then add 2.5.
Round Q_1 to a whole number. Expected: 12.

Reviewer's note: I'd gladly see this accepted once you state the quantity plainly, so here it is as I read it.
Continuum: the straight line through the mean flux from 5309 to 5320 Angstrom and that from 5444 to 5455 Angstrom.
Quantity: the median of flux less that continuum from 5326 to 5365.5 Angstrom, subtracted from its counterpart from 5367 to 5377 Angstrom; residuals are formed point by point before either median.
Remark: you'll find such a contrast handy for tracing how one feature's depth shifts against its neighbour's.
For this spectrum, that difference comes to 0.6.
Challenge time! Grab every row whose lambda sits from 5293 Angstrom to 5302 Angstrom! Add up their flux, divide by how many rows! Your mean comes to 11.3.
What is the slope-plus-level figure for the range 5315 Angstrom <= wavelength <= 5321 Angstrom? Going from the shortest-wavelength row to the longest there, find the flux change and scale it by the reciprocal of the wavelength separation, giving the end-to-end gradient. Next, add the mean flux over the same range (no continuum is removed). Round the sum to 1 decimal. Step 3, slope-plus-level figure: 12.5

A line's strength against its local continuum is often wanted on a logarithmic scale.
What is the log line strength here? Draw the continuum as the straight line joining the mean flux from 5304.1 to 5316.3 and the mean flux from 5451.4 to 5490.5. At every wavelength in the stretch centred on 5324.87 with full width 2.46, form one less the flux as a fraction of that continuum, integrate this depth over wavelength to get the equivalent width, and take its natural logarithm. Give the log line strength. -2.0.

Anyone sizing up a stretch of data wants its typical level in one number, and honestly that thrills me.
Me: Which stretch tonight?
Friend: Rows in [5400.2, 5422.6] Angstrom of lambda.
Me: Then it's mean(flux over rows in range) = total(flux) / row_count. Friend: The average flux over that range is 13.0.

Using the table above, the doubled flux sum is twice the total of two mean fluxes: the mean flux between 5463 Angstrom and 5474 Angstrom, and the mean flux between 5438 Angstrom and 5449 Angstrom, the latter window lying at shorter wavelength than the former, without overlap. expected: 52.6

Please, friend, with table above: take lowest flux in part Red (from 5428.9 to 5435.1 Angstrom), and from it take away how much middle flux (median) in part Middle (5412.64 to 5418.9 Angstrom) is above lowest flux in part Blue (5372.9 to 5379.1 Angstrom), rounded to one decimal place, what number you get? 8.8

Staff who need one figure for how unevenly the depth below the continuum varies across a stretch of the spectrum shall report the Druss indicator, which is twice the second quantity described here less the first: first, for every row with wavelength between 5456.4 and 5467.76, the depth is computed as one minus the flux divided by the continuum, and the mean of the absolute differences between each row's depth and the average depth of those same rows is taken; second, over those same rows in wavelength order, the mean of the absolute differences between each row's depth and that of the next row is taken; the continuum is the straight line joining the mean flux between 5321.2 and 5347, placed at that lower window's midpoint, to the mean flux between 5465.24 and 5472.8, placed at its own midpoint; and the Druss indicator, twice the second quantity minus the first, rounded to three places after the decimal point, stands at 0.039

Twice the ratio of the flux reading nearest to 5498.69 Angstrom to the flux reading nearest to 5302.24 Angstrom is 2.07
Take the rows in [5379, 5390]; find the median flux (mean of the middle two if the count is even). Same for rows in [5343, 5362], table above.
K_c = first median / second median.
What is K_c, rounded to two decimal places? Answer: 1.10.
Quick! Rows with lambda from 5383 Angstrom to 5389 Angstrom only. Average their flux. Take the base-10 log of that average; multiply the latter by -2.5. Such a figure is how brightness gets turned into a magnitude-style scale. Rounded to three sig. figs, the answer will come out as -2.86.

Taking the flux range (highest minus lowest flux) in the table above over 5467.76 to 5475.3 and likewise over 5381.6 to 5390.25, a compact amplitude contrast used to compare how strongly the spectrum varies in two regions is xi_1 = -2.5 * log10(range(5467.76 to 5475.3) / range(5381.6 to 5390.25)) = 1.36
